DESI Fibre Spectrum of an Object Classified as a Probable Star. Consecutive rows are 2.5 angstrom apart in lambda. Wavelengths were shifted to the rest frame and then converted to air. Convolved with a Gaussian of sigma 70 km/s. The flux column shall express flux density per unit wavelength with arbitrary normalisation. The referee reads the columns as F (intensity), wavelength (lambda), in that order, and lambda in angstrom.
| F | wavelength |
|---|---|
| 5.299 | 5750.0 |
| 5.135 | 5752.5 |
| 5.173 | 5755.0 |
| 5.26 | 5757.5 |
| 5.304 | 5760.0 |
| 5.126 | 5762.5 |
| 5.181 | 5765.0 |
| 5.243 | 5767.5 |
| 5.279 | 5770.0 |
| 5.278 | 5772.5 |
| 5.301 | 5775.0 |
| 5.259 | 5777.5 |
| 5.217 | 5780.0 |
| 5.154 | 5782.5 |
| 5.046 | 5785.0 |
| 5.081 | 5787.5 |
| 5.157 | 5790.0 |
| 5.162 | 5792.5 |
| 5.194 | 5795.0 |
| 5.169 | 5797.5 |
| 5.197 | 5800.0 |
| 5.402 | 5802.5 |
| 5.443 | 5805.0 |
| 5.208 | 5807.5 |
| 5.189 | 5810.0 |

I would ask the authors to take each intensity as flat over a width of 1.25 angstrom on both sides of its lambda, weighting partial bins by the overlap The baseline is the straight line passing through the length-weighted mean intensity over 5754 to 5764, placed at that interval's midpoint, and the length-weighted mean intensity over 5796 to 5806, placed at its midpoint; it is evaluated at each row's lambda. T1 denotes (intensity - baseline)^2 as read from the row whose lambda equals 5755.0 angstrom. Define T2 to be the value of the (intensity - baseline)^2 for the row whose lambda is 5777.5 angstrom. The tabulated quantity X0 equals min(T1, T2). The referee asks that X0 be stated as 0.0001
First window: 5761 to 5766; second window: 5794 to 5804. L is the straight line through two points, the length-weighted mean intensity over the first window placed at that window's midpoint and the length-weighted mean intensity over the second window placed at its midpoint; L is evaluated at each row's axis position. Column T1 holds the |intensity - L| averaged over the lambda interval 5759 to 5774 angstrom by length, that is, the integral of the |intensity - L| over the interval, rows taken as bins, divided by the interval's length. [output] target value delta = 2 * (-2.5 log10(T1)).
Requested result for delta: 5.5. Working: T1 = 0.079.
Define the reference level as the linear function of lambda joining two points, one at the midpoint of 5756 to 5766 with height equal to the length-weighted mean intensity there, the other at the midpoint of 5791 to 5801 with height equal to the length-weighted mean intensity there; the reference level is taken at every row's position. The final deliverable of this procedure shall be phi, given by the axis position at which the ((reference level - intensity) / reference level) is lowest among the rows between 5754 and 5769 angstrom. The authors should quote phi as 5760.0 angstrom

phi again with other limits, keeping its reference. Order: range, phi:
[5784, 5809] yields 5805.0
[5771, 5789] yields 5775.0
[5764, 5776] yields 5775.0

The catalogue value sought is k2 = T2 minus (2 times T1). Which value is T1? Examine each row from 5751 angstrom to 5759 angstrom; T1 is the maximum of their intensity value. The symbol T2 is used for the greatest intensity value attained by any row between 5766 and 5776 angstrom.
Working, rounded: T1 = 5.26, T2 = 5.301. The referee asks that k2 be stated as -5.22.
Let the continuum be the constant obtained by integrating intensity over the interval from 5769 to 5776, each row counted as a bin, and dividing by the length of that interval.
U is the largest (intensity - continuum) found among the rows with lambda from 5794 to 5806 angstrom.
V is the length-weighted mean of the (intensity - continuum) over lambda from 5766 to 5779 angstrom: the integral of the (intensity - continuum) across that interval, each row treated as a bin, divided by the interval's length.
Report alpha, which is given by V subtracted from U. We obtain 0.17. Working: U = 0.16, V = -0.017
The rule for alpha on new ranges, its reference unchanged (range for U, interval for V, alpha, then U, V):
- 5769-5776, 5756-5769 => 0.08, 0.02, -0.063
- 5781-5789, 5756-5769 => -0.07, -0.13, -0.063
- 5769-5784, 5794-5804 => 0.05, 0.02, -0.039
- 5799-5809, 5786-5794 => 0.31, 0.16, -0.153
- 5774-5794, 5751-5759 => 0.10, 0.02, -0.089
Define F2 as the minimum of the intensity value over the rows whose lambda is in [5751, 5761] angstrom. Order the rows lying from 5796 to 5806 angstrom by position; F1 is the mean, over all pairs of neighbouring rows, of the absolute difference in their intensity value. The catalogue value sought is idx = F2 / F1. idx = 56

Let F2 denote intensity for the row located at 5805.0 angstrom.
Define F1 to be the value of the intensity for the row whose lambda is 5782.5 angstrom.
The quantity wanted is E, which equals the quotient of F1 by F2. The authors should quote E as 0.95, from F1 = 5.154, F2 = 5.443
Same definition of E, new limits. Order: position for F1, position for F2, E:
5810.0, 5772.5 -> 0.98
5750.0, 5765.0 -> 1.02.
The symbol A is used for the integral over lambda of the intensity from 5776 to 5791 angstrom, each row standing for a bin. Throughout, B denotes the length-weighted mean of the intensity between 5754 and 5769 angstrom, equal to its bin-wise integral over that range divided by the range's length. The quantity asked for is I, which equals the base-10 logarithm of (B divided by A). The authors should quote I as -1.17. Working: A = 77.3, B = 5.22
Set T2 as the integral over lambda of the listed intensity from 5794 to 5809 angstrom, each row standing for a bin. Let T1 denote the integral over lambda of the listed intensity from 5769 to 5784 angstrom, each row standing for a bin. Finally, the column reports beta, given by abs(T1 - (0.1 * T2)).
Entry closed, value 70.8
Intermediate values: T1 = 78.7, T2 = 79.0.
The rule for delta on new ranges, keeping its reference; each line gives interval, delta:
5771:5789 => 5.2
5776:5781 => 6.7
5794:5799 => 6.1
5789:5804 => 5.6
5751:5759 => 6.2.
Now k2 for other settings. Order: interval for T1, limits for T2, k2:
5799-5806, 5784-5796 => -5.69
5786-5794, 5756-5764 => -5.02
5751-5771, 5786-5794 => -5.45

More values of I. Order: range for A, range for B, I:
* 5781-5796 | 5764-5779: -1.17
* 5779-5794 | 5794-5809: -1.16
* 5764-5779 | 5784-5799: -1.19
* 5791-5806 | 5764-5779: -1.18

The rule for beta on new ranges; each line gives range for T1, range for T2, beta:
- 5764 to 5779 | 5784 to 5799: 71.2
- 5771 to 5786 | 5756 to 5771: 70.4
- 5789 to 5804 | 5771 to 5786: 70.5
